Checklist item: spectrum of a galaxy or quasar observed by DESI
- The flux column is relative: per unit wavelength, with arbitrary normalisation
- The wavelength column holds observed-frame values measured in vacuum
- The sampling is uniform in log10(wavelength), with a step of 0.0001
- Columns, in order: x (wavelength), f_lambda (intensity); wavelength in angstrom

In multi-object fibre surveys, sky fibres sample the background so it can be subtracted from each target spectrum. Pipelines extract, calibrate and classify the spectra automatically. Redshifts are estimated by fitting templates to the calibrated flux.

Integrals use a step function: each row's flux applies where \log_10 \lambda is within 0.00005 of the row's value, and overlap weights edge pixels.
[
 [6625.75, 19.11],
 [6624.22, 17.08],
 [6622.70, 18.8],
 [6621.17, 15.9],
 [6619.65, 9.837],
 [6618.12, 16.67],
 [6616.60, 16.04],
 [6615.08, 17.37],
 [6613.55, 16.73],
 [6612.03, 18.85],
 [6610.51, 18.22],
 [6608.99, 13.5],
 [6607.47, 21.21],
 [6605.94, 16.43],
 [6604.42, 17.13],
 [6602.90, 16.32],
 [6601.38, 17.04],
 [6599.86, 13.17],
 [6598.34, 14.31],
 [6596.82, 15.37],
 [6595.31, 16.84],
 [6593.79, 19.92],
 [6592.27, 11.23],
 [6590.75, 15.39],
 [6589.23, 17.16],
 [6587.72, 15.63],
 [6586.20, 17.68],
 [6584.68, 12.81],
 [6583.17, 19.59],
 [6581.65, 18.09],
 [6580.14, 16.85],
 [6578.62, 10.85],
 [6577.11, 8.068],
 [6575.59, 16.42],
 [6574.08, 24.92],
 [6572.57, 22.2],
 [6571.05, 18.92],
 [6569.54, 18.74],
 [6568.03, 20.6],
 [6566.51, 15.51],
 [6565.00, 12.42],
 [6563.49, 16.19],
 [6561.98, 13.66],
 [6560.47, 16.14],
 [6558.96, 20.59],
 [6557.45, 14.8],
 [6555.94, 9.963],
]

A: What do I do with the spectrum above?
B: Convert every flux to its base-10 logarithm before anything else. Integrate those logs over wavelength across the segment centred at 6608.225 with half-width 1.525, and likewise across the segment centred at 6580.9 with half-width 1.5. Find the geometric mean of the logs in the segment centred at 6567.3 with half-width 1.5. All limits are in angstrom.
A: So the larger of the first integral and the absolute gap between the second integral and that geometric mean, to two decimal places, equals 3.74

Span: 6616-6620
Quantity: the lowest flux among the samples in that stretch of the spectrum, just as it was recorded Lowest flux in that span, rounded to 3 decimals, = 9.837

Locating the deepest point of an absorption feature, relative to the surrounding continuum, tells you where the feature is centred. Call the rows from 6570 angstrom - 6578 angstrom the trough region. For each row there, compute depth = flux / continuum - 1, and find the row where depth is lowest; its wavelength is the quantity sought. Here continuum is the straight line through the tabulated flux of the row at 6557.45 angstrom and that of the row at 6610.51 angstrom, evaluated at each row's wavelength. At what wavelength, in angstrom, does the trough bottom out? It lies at 6577.11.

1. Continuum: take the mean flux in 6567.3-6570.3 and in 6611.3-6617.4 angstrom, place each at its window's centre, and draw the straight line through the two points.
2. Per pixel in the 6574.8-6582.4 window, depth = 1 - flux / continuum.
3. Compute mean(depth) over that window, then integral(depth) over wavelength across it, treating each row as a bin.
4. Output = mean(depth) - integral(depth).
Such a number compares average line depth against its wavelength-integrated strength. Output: -1.74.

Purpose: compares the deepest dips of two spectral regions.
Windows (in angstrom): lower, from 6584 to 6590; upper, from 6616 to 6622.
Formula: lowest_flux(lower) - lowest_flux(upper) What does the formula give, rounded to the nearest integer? 3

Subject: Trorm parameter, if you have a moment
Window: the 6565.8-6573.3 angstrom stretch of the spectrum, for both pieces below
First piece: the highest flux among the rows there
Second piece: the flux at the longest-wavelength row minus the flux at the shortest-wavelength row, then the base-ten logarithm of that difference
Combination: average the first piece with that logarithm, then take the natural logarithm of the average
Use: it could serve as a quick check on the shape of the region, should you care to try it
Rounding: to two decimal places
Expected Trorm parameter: 2.44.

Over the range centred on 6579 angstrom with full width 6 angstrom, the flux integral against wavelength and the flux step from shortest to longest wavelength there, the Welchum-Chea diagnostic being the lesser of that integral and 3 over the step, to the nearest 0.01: 0.30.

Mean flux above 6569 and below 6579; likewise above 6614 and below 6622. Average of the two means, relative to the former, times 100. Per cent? 94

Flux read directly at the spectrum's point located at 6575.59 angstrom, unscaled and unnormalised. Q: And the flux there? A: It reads 16.42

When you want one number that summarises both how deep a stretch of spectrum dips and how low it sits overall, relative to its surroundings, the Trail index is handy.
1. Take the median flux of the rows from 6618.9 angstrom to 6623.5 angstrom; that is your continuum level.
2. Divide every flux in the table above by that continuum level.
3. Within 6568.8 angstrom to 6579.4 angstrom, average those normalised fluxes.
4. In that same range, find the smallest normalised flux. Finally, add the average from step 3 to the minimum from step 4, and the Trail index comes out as 1.59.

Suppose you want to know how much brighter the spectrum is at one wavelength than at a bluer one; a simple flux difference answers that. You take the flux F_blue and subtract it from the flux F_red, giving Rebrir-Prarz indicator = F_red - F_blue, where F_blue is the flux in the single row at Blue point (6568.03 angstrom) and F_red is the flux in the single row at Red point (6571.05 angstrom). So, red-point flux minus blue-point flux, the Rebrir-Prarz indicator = -1.7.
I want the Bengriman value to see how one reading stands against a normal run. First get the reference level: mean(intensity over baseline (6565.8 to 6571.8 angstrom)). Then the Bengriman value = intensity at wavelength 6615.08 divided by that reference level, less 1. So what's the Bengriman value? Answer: -0.06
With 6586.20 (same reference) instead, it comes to -0.04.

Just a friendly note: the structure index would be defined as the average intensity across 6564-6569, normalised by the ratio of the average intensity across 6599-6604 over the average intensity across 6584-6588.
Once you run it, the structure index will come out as 16.0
